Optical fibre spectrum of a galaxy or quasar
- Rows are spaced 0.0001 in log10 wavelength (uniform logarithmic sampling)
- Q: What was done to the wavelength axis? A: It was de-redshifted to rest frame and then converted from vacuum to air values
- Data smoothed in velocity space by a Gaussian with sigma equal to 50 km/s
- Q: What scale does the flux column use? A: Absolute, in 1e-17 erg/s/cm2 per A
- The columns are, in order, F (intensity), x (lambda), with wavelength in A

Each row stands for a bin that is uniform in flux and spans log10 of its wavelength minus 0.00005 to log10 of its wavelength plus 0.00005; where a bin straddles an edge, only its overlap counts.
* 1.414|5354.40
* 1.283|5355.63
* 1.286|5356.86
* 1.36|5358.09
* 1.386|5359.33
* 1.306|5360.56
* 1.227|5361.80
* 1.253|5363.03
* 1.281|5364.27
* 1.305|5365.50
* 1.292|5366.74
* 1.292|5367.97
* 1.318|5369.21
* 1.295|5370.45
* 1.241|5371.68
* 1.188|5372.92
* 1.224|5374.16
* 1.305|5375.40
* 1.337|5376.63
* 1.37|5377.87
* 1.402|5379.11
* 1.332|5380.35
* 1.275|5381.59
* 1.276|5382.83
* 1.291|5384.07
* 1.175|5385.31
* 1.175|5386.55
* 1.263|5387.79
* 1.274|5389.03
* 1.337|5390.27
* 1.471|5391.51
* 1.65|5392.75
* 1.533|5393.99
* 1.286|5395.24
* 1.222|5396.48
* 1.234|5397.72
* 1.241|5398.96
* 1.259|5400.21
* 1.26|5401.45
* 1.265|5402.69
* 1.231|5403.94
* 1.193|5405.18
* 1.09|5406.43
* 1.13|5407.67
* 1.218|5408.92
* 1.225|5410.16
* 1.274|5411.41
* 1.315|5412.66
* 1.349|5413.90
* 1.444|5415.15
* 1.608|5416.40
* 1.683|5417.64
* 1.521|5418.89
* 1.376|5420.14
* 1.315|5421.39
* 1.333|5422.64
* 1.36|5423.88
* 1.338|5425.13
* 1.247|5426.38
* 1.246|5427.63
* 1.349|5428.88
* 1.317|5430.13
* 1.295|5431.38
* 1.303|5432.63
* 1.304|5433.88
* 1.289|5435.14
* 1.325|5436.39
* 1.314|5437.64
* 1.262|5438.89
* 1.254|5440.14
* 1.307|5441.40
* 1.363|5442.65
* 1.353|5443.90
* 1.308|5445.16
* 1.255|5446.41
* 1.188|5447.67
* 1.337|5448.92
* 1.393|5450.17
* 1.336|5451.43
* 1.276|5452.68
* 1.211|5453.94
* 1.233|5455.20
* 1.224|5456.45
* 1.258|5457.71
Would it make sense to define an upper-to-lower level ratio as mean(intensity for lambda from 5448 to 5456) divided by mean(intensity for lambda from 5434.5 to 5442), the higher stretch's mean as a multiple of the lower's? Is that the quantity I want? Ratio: 1.00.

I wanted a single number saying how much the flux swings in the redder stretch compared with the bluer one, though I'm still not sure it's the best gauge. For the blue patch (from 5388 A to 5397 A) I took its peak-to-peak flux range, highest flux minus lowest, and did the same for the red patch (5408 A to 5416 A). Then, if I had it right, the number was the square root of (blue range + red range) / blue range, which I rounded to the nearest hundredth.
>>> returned 1.24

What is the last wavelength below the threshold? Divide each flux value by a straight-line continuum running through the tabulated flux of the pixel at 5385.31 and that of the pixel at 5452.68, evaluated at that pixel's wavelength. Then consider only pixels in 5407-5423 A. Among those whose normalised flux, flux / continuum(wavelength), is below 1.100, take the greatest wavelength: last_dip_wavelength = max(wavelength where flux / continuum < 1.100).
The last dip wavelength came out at 5422.64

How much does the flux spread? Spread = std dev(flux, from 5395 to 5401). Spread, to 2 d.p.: 0.02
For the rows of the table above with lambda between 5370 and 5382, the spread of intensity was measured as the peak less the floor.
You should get 0.21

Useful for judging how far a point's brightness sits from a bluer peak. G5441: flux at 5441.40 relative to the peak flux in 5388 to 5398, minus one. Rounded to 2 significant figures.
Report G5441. -0.21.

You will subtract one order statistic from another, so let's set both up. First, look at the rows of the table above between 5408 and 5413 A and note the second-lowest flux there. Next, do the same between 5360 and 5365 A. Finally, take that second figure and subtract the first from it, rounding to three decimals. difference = 0.028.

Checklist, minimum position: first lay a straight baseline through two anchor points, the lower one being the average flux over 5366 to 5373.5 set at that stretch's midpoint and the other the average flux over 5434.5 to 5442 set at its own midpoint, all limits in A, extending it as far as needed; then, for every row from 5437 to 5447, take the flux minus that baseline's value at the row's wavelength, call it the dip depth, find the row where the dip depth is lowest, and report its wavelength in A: 5446.41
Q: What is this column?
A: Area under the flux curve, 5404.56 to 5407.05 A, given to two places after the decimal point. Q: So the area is 2.84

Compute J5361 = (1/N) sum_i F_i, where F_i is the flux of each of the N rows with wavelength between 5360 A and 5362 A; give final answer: 1.27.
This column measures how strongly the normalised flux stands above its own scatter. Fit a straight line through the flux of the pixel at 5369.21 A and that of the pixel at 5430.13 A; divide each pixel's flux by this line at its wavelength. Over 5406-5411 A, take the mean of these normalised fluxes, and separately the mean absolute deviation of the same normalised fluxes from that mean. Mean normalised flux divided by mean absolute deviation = 21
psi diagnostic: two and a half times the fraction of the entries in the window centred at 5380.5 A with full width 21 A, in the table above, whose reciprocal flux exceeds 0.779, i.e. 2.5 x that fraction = 1.3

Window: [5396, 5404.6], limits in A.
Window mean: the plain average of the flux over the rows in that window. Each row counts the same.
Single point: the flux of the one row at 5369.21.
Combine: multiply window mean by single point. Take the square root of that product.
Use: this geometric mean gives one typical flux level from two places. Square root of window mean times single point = 1.28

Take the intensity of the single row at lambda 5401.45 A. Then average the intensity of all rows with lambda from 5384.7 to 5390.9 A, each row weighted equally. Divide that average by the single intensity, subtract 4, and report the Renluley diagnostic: -3.01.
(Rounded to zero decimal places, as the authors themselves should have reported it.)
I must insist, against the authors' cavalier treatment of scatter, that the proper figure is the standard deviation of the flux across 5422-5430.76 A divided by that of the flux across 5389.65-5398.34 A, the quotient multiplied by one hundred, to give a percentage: 29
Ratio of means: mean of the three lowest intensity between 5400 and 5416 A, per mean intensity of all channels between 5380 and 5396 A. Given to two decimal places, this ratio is 0.85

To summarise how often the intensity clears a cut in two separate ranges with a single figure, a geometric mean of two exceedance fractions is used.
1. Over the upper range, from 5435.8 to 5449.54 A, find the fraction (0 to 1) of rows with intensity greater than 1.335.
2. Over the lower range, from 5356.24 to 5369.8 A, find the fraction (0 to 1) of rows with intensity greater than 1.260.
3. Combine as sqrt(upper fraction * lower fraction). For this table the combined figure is 0.47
